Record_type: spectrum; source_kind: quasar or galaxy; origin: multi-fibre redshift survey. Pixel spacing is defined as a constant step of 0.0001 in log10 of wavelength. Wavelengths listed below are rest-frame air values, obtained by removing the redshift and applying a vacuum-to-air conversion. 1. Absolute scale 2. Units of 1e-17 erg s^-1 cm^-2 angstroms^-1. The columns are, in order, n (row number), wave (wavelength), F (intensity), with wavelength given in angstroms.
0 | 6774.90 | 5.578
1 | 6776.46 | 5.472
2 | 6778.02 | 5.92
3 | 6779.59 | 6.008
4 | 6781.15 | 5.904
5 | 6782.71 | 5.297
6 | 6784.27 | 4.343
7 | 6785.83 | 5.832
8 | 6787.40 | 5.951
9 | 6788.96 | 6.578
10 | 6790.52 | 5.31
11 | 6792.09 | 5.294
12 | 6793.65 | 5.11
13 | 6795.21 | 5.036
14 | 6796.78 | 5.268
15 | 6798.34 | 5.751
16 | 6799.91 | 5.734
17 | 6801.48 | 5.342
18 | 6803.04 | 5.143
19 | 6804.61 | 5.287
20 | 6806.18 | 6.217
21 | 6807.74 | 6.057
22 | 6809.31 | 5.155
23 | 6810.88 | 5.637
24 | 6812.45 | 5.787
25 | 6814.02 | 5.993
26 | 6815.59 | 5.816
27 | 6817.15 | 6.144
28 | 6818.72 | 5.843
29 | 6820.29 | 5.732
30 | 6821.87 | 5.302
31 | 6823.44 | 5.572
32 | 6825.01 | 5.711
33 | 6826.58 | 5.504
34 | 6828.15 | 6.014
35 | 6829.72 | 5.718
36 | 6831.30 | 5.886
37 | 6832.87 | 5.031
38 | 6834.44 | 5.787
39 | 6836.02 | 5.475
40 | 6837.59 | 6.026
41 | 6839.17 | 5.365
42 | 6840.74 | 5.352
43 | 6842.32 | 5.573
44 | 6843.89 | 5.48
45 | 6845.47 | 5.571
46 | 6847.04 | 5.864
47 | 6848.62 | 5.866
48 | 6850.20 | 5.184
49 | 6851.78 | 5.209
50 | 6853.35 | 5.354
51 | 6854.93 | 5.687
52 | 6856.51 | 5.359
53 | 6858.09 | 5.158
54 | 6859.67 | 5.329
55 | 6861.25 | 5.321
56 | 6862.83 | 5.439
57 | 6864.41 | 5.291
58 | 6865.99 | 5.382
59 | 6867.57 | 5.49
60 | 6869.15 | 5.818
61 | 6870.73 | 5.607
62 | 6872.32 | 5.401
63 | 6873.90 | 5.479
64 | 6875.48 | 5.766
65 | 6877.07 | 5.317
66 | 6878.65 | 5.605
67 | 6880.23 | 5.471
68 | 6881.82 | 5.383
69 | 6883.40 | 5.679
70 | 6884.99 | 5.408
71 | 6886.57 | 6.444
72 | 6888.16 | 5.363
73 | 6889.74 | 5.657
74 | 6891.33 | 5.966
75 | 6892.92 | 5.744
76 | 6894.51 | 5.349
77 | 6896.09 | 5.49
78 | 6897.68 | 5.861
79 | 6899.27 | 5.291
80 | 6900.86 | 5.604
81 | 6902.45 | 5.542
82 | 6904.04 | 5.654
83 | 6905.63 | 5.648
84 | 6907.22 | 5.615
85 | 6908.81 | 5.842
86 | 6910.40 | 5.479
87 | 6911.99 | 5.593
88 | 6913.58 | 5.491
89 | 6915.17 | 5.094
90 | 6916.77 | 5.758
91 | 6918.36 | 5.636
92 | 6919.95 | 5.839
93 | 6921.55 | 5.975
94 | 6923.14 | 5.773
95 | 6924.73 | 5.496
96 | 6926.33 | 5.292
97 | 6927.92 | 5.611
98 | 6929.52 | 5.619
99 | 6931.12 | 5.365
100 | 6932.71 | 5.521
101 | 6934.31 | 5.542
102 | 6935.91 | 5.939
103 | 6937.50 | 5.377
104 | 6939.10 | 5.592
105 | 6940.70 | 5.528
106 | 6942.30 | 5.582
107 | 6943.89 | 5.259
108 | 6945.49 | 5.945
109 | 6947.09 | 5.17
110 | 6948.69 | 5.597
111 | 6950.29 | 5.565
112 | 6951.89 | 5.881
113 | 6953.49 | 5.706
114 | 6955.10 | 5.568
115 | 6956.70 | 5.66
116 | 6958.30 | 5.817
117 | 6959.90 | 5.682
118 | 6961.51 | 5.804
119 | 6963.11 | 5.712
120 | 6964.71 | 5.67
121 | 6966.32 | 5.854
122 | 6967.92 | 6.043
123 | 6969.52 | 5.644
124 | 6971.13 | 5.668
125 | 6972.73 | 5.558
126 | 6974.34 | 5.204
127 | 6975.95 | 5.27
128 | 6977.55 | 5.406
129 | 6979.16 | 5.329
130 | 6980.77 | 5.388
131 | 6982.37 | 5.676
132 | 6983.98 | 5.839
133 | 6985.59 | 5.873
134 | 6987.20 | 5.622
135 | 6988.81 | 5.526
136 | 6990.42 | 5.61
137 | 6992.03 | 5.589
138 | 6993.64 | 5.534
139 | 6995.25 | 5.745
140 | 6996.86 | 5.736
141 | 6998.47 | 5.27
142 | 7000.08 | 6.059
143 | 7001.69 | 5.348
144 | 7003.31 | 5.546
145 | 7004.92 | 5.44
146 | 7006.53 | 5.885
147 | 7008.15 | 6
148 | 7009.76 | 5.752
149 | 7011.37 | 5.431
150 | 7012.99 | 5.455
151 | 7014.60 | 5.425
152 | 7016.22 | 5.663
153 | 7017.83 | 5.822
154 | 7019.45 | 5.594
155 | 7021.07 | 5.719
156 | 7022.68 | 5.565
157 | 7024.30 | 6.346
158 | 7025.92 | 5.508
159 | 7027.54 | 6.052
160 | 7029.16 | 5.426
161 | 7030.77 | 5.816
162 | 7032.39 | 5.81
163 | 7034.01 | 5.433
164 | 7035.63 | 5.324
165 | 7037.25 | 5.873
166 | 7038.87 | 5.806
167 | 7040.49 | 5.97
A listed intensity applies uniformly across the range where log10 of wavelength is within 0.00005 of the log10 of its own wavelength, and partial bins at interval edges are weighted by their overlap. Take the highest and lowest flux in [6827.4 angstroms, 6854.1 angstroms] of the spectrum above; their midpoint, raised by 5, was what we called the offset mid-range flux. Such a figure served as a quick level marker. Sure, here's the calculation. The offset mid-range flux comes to 10.5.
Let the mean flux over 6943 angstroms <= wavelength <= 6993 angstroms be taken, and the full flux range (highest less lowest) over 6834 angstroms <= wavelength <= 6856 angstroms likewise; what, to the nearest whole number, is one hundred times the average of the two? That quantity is 323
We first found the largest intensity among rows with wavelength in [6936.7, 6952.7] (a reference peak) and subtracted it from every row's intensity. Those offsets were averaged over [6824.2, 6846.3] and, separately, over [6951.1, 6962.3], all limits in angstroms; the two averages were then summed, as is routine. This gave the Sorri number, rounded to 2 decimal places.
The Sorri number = -0.55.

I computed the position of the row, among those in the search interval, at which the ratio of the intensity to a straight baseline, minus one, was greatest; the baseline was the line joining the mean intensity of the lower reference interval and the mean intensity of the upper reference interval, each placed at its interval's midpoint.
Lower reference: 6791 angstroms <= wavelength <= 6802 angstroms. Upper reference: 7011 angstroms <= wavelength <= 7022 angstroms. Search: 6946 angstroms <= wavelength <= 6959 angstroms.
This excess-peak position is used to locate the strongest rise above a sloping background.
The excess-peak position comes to 6951.89 angstroms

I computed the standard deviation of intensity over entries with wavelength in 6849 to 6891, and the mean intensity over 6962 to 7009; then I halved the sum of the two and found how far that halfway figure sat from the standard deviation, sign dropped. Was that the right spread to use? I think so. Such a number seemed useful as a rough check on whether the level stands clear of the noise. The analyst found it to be 2.68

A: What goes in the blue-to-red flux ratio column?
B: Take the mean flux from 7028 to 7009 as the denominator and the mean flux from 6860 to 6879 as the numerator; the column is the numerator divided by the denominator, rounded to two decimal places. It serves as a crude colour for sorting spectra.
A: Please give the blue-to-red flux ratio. 0.96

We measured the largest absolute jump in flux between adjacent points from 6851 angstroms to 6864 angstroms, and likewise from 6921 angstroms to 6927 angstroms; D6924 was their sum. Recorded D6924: 0.61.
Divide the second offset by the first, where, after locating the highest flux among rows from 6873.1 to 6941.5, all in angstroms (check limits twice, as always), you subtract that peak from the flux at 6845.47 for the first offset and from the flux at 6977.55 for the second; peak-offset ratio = 1.19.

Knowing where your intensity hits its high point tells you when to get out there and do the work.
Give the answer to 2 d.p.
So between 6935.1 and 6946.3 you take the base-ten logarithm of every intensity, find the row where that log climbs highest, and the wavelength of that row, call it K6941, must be 6945.49 angstroms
